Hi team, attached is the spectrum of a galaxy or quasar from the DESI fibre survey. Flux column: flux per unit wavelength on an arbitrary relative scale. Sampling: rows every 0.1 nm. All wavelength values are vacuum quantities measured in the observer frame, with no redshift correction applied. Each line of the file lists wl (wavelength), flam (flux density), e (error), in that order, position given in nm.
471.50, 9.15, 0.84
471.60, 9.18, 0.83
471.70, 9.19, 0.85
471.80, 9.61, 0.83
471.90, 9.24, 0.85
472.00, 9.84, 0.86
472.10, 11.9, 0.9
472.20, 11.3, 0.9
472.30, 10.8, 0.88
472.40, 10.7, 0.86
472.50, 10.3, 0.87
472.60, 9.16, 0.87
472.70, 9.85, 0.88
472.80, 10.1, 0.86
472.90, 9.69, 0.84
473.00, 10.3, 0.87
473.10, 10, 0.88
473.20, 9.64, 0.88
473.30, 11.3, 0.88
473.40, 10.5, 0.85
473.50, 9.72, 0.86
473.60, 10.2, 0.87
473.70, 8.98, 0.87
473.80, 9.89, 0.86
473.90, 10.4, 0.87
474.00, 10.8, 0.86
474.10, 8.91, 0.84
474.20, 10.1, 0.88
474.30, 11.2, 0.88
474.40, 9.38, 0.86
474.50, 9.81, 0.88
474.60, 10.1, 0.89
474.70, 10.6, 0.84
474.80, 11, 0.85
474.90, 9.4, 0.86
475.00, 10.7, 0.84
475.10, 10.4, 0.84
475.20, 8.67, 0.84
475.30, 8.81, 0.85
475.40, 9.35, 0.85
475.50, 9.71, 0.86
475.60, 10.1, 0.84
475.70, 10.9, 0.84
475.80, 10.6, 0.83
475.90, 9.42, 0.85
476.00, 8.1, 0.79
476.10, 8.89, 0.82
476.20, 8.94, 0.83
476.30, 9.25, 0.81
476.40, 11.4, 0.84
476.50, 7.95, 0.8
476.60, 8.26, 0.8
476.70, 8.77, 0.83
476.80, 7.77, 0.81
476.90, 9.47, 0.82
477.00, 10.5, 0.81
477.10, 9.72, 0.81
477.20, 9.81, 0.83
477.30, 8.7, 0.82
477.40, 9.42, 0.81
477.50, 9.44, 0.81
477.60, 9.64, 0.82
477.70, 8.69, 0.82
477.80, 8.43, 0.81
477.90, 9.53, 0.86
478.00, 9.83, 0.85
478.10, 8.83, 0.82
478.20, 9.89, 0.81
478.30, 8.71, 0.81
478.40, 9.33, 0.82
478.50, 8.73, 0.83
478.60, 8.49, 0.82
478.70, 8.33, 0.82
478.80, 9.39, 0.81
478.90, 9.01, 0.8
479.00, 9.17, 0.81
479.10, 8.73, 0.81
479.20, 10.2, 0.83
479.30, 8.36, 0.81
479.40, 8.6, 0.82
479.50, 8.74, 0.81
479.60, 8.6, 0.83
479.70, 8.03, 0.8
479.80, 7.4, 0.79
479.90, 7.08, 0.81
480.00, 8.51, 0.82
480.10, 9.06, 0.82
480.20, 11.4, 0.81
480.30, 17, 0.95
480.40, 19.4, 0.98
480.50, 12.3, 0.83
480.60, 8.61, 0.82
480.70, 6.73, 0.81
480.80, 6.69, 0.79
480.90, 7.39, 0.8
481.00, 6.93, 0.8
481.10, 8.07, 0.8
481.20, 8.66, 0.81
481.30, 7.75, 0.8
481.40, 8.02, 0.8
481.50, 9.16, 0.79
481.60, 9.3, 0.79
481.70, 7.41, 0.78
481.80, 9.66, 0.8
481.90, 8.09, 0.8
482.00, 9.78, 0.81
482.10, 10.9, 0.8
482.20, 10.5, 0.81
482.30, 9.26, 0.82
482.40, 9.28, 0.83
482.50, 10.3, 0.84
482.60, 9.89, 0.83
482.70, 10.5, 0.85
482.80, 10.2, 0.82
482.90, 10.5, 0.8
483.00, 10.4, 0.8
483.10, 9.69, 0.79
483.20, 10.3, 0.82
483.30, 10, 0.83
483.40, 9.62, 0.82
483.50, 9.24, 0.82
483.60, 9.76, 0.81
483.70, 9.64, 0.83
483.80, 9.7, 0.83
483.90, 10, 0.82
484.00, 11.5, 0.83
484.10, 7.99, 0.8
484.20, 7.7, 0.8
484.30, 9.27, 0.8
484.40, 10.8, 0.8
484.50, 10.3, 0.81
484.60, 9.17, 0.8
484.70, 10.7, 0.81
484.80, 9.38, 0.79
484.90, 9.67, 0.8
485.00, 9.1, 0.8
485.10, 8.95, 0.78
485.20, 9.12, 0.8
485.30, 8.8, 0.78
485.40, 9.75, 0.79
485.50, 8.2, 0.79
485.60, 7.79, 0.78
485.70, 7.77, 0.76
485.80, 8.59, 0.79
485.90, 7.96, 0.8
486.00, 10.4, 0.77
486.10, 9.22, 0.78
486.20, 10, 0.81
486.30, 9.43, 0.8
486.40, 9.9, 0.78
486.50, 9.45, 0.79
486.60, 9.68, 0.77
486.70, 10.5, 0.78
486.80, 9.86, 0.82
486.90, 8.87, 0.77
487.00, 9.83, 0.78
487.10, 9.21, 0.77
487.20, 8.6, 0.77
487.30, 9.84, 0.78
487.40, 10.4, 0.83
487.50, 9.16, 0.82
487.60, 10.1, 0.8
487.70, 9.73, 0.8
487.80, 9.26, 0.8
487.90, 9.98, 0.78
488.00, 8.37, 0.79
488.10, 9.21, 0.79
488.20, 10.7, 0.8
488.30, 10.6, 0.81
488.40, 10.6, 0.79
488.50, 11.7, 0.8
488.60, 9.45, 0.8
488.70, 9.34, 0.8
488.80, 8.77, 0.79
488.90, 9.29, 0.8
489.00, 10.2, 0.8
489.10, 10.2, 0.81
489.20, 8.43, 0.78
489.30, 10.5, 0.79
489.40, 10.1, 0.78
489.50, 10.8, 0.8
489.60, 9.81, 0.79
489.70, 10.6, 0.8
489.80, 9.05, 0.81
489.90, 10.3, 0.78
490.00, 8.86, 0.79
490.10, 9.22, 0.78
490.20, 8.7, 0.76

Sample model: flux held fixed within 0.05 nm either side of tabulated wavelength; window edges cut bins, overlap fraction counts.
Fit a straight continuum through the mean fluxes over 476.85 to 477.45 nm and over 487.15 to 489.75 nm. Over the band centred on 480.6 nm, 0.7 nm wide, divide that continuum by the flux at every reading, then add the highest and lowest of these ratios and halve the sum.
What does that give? 0.97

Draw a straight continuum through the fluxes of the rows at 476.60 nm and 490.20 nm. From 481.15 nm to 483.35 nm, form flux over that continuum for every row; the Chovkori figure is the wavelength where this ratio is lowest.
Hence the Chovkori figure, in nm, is 481.70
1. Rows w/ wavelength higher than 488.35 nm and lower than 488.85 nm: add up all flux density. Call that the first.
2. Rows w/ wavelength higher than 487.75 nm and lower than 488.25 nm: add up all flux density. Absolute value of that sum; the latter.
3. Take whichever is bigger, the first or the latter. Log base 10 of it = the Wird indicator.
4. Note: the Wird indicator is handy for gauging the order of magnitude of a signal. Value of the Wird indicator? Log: 1.70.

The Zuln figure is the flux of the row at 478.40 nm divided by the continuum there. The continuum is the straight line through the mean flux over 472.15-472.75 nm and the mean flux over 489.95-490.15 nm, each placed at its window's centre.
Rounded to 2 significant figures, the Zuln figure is 0.94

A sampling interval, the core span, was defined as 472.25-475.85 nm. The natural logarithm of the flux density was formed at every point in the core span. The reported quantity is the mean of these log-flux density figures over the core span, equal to 2.31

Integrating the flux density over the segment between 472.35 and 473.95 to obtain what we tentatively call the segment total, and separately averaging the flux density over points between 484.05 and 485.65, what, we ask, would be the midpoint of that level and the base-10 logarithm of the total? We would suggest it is 5.19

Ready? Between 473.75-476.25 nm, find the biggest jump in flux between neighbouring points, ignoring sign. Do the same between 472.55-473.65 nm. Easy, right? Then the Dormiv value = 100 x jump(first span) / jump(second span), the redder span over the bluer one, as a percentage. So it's 114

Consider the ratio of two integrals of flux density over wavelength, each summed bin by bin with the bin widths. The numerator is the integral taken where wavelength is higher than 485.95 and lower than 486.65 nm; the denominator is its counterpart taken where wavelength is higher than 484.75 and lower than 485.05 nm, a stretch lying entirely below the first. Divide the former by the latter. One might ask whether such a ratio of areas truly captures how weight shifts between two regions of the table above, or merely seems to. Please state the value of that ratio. 2.42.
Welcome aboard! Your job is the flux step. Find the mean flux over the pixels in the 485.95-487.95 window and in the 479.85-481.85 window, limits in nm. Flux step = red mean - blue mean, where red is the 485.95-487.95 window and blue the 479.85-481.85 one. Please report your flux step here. 0.21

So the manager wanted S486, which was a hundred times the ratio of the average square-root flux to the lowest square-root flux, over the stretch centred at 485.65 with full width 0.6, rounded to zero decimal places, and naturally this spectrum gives 104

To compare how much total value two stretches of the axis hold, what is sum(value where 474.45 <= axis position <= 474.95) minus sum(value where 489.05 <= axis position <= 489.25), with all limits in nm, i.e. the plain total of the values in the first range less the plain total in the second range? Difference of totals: 32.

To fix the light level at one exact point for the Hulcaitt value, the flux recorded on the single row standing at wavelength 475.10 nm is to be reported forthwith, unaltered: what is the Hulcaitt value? 10.4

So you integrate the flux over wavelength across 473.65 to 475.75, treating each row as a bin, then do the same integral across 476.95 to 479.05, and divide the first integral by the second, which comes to 1.08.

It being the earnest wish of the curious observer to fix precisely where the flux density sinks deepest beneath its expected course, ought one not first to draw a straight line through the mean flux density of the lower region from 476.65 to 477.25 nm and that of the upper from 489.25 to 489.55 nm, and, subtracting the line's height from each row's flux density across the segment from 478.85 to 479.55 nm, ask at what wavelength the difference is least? 479.30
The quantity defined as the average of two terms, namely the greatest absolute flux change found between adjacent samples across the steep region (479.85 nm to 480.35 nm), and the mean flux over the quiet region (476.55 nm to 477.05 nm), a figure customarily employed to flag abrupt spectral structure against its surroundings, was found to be 7.3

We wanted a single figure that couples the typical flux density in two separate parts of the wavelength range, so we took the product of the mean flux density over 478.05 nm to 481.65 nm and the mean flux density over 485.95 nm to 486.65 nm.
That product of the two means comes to 89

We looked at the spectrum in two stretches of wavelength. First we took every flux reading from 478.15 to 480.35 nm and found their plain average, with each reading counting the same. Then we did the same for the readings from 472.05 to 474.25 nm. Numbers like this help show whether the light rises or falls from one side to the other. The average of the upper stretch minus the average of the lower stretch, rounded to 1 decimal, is -1.0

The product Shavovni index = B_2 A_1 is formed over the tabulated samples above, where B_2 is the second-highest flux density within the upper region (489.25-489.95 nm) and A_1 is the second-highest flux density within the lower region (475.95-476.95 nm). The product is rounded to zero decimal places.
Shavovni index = 100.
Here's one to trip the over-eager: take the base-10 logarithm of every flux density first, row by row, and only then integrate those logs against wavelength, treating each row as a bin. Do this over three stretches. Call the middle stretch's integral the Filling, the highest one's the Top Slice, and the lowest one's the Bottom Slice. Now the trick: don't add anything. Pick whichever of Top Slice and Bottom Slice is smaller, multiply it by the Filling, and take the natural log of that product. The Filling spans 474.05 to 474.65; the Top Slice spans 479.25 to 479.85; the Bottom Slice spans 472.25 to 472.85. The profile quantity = -1.11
